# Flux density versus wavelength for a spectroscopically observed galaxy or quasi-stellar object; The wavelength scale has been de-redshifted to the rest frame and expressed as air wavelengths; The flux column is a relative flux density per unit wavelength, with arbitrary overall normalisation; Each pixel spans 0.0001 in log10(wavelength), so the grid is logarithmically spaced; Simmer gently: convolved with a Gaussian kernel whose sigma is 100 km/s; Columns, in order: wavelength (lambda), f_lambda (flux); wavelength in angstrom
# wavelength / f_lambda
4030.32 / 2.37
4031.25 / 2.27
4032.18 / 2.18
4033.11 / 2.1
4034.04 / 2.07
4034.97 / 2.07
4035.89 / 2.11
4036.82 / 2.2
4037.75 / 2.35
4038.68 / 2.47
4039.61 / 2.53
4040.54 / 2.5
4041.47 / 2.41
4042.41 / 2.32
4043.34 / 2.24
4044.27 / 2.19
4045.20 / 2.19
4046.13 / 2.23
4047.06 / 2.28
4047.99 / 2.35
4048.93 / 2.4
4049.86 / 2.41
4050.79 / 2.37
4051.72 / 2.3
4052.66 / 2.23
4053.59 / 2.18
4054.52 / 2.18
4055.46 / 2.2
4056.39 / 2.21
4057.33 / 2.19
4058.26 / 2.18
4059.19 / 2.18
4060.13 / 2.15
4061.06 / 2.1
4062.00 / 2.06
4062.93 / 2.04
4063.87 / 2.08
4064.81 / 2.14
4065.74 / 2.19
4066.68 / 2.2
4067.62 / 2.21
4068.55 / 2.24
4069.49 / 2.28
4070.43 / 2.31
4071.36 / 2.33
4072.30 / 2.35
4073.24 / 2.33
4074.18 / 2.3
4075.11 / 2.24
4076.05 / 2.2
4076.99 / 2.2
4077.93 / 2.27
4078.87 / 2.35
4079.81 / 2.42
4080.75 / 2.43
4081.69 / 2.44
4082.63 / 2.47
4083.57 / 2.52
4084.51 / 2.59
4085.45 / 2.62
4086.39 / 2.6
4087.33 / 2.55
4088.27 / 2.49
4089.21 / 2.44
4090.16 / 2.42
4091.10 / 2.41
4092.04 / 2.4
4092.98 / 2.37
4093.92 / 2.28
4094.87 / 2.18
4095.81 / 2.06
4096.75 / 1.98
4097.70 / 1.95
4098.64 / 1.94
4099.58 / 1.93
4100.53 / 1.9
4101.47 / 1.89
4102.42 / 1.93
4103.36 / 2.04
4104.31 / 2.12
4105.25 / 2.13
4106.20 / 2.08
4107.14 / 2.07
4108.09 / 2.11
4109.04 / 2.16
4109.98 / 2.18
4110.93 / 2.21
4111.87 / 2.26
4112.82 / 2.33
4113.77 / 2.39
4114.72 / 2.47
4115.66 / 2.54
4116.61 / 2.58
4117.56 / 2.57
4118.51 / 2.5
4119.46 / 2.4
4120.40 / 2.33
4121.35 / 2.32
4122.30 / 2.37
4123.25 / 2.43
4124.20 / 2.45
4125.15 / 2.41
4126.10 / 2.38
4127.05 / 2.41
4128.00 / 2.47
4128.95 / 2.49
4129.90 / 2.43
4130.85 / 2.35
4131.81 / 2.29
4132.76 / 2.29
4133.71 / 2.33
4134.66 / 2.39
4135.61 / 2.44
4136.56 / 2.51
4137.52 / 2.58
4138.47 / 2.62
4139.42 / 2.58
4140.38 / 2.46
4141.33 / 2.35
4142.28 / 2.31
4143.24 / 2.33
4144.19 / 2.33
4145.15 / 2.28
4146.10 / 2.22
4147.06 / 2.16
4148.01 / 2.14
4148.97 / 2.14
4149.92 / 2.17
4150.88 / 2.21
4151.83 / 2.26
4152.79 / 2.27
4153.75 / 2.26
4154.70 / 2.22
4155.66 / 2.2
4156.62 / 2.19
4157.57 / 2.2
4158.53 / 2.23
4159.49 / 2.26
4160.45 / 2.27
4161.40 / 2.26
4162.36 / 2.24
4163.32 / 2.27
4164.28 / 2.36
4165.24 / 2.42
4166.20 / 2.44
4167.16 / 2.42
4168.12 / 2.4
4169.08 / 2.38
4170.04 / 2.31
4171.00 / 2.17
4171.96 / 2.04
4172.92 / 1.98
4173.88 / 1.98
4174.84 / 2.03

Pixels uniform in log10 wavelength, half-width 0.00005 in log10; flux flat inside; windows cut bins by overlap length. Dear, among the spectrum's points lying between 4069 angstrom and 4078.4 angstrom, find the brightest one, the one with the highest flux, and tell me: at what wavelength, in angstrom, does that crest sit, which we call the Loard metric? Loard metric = 4072.30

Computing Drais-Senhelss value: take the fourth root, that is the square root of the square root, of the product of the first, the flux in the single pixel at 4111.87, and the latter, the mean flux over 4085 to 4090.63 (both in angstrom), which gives 1.54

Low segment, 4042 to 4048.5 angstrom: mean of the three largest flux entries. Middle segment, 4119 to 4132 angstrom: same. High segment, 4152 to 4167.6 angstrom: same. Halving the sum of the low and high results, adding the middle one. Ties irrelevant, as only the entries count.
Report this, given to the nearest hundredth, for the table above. 4.84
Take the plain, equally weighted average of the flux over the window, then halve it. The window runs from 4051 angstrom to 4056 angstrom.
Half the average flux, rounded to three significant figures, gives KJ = 1.11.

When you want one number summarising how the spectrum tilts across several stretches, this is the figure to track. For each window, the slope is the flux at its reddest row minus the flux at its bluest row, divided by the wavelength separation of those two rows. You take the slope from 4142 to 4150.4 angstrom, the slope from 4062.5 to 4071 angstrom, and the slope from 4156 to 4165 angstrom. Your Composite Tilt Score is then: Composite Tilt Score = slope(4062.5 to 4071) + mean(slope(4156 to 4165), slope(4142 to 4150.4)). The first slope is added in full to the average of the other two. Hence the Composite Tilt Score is 0.038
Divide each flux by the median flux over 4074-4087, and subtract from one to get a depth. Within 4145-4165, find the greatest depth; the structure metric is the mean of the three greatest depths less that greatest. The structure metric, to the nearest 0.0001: -0.0027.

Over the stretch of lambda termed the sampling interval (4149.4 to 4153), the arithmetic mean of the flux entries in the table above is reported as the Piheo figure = 2.23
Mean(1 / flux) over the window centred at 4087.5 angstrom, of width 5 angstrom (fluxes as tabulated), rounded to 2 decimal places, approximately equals 0.39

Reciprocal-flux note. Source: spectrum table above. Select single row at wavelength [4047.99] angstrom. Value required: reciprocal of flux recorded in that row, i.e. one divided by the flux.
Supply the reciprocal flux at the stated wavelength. 0.426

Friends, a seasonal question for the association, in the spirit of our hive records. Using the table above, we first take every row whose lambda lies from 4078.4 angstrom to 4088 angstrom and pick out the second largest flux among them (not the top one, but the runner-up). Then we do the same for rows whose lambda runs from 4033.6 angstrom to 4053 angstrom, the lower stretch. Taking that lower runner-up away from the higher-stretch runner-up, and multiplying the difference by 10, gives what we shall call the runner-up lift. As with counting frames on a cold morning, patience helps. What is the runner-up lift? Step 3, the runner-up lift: 1.00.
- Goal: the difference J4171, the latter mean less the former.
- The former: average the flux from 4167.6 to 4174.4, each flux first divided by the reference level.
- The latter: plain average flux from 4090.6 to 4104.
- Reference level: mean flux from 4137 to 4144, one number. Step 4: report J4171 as 1.20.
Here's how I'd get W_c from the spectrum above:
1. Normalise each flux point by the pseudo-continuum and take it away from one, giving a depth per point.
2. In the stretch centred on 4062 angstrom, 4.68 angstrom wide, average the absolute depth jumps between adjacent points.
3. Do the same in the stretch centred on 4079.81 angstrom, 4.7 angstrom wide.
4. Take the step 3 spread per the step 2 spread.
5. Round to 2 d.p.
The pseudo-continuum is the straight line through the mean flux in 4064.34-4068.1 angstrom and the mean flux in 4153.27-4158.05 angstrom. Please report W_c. 1.12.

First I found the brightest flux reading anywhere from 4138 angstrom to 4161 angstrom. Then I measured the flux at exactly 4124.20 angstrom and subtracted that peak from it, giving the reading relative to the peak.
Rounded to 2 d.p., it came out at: -0.17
